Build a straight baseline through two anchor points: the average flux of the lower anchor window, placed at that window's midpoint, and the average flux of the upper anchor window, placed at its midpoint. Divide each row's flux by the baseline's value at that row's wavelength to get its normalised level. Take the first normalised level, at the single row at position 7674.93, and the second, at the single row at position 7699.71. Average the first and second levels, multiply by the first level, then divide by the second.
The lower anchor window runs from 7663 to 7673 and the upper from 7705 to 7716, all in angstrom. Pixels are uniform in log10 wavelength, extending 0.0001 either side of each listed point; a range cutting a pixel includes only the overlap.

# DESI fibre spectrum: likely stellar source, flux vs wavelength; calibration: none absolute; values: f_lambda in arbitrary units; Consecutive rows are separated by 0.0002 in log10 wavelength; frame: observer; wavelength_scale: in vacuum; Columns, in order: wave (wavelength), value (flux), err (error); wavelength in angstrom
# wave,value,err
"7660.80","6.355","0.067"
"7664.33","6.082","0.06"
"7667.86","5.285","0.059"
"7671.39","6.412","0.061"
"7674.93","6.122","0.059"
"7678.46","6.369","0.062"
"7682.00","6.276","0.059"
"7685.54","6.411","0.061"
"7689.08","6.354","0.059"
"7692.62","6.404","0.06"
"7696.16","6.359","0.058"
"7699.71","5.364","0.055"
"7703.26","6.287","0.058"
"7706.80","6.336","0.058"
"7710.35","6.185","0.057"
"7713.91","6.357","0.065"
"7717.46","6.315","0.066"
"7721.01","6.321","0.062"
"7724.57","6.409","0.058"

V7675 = 1.12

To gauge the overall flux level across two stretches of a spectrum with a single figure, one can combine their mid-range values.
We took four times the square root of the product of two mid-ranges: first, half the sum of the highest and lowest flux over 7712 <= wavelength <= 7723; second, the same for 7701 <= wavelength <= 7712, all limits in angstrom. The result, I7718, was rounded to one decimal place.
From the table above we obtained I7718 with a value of 25.2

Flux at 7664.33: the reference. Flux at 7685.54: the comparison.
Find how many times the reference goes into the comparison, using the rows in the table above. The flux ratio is 1.054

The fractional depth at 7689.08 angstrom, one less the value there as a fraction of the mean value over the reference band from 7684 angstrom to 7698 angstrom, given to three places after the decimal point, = 0.004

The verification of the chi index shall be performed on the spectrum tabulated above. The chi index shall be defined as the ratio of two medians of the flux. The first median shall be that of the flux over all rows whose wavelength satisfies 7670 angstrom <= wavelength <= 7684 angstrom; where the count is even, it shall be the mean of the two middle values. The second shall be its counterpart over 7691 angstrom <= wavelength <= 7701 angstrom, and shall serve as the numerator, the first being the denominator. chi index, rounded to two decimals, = 1.01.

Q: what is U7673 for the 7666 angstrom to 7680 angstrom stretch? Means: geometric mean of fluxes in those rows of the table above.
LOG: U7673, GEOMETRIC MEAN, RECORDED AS 6.03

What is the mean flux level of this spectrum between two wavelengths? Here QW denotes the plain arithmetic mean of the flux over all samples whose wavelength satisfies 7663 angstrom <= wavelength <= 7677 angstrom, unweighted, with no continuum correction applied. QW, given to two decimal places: 5.98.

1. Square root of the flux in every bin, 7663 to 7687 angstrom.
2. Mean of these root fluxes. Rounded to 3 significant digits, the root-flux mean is 2.48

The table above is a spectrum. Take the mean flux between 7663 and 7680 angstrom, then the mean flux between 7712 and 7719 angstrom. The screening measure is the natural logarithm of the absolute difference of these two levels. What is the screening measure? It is -1.3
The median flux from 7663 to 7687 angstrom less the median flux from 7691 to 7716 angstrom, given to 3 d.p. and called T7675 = -0.060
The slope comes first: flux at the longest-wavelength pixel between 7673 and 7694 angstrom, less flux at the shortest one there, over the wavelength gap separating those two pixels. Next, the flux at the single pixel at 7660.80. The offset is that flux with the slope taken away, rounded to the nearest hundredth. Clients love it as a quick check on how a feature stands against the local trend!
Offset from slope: 6.34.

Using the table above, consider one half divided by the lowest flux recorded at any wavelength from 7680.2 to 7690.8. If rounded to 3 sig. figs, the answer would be 0.0797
